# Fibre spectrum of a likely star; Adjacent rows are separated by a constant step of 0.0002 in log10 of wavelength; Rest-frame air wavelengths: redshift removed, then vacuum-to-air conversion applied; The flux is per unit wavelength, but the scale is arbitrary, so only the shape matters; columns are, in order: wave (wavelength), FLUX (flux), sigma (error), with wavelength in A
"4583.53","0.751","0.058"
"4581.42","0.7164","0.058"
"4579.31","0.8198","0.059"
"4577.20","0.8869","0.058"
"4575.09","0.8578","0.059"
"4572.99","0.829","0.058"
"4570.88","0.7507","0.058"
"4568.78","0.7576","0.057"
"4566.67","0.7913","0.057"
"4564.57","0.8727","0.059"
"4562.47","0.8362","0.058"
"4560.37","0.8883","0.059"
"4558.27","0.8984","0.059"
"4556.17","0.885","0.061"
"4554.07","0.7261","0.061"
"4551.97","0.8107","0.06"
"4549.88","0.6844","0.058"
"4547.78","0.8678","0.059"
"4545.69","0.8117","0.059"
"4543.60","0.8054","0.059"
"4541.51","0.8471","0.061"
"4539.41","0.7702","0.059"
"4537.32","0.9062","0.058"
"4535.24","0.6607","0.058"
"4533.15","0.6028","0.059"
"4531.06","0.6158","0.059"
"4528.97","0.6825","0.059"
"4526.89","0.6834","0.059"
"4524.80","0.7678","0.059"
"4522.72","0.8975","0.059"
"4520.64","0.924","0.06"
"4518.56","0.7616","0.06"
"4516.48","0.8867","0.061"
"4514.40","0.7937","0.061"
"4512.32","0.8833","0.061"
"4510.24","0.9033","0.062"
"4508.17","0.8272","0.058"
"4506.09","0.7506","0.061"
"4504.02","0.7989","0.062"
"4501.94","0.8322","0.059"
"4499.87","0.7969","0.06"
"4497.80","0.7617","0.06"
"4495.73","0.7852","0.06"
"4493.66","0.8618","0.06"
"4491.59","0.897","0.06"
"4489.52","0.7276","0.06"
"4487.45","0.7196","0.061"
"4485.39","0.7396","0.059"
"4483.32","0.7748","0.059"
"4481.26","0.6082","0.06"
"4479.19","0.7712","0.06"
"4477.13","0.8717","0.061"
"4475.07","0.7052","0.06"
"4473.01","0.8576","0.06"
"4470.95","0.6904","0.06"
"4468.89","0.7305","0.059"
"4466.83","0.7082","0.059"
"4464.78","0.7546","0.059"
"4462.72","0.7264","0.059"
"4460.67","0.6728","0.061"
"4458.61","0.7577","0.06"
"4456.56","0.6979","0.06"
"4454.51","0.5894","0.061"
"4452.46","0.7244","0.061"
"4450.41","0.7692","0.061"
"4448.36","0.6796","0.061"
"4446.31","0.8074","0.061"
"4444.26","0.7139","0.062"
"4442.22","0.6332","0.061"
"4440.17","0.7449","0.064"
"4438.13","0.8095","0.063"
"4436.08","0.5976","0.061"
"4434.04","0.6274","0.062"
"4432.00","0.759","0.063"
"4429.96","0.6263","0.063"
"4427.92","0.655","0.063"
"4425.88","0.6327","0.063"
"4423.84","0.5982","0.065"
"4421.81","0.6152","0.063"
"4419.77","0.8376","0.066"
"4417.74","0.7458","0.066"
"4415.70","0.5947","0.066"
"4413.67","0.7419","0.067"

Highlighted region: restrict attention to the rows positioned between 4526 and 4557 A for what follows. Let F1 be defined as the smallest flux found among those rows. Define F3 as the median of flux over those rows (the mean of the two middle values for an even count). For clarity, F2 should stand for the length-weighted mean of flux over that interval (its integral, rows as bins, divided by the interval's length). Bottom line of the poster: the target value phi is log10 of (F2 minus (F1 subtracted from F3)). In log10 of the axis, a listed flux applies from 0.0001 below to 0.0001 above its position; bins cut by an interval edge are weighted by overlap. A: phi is -0.230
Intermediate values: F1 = 0.6028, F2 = 0.76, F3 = 0.77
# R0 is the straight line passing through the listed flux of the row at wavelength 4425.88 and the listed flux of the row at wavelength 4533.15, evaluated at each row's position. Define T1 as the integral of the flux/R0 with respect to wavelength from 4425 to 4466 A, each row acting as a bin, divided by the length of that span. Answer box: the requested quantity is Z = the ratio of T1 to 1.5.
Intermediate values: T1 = 1.12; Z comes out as 0.74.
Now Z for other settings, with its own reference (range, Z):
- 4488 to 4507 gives 0.87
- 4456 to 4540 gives 0.84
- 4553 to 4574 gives 0.92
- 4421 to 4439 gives 0.69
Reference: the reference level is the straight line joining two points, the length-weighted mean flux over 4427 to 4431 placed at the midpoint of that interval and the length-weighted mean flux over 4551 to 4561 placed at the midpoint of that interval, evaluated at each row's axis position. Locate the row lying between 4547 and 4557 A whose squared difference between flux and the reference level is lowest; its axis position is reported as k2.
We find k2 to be 4551.97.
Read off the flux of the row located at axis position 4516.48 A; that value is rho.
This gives 0.8867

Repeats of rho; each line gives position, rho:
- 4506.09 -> 0.7506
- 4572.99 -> 0.829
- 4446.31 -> 0.8074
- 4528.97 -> 0.6825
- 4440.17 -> 0.7449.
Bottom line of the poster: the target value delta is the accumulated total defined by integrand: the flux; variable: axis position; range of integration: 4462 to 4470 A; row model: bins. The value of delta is 5.84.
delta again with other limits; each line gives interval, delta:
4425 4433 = 5.35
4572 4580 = 6.80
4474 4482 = 5.95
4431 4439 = 5.57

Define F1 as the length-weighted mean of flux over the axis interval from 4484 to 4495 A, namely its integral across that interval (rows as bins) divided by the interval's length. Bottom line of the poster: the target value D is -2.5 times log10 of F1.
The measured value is 0.258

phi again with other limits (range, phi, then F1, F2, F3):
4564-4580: -0.128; 0.7507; 0.82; 0.82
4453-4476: -0.223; 0.5894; 0.72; 0.71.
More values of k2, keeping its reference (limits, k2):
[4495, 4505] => 4497.80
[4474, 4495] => 4475.07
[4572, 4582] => 4575.09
